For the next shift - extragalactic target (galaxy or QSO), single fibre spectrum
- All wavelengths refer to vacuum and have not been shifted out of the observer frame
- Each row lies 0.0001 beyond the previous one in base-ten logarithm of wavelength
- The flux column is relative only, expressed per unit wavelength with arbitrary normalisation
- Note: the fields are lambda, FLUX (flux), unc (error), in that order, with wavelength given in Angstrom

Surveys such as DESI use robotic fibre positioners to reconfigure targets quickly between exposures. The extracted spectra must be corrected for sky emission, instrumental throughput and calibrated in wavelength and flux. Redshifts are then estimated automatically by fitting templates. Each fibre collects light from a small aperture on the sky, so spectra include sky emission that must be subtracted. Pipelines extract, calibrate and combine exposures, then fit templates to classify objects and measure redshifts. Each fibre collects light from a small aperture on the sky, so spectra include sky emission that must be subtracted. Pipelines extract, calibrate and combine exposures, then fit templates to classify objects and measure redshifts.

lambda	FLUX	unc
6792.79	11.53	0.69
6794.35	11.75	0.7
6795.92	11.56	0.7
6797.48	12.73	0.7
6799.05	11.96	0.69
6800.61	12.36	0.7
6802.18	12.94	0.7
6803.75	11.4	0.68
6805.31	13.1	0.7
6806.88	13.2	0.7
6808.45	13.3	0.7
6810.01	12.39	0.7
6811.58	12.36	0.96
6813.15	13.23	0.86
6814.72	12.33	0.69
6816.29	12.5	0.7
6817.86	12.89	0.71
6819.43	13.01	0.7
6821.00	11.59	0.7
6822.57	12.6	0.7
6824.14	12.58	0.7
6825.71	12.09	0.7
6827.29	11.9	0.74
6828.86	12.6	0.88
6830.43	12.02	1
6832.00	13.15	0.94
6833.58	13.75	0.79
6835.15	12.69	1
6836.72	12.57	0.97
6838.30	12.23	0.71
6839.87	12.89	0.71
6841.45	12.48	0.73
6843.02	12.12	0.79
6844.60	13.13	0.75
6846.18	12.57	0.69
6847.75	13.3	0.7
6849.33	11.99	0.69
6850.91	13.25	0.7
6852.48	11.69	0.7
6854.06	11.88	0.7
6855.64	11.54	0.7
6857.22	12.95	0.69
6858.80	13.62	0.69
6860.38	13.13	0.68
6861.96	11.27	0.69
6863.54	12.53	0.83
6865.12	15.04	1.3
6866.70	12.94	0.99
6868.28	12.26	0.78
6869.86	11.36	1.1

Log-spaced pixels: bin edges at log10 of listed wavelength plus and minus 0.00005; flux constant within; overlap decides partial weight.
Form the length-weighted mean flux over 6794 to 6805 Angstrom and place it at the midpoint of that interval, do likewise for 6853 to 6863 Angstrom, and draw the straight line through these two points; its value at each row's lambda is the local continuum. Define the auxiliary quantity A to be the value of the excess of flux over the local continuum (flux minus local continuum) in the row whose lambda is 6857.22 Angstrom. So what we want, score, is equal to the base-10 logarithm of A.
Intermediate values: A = 0.6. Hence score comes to -0.2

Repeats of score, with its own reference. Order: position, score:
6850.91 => 0.0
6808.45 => 0.0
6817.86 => -0.2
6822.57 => -0.4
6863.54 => -0.9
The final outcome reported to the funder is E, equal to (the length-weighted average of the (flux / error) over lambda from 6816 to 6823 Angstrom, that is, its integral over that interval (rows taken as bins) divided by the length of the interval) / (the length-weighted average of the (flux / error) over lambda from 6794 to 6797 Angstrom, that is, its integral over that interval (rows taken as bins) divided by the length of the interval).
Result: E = 1.06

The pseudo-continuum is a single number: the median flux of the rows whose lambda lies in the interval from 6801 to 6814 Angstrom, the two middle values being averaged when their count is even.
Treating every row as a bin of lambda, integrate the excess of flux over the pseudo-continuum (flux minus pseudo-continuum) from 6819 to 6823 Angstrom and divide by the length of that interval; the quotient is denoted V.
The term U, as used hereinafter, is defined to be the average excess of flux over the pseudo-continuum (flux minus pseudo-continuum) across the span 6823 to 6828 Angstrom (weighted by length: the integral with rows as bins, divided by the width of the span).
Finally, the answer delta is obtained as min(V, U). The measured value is -0.8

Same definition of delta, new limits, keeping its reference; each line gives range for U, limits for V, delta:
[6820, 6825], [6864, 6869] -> -0.7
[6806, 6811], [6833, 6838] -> -0.1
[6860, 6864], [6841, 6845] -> -0.8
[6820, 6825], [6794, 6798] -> -1.0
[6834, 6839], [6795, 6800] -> -0.9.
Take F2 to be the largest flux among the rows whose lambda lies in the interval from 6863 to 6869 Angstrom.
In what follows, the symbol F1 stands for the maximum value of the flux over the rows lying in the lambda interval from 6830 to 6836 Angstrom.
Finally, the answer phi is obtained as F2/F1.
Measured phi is 1.09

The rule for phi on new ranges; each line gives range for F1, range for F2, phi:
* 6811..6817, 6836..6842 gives 0.97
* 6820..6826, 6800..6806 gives 1.04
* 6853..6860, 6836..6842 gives 0.95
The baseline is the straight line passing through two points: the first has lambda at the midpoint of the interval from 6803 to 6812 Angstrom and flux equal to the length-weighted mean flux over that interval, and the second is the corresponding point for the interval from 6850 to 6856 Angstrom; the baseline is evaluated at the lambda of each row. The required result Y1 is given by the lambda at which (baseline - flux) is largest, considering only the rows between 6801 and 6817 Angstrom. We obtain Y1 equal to 6803.75 Angstrom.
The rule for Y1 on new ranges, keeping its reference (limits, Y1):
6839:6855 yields 6852.48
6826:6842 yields 6827.29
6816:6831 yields 6821.00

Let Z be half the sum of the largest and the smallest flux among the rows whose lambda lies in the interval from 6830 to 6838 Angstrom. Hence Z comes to 12.9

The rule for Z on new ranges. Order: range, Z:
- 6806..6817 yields 12.8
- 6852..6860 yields 12.6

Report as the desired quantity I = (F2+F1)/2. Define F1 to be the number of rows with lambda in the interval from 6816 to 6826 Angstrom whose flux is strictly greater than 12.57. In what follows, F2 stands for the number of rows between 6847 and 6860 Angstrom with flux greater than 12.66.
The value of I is 4.0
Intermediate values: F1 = 4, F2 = 4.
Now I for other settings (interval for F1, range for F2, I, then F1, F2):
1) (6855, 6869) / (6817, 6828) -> 3.5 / 5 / 2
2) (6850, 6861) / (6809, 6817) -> 2.5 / 4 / 1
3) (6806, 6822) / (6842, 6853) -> 4.0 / 5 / 3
